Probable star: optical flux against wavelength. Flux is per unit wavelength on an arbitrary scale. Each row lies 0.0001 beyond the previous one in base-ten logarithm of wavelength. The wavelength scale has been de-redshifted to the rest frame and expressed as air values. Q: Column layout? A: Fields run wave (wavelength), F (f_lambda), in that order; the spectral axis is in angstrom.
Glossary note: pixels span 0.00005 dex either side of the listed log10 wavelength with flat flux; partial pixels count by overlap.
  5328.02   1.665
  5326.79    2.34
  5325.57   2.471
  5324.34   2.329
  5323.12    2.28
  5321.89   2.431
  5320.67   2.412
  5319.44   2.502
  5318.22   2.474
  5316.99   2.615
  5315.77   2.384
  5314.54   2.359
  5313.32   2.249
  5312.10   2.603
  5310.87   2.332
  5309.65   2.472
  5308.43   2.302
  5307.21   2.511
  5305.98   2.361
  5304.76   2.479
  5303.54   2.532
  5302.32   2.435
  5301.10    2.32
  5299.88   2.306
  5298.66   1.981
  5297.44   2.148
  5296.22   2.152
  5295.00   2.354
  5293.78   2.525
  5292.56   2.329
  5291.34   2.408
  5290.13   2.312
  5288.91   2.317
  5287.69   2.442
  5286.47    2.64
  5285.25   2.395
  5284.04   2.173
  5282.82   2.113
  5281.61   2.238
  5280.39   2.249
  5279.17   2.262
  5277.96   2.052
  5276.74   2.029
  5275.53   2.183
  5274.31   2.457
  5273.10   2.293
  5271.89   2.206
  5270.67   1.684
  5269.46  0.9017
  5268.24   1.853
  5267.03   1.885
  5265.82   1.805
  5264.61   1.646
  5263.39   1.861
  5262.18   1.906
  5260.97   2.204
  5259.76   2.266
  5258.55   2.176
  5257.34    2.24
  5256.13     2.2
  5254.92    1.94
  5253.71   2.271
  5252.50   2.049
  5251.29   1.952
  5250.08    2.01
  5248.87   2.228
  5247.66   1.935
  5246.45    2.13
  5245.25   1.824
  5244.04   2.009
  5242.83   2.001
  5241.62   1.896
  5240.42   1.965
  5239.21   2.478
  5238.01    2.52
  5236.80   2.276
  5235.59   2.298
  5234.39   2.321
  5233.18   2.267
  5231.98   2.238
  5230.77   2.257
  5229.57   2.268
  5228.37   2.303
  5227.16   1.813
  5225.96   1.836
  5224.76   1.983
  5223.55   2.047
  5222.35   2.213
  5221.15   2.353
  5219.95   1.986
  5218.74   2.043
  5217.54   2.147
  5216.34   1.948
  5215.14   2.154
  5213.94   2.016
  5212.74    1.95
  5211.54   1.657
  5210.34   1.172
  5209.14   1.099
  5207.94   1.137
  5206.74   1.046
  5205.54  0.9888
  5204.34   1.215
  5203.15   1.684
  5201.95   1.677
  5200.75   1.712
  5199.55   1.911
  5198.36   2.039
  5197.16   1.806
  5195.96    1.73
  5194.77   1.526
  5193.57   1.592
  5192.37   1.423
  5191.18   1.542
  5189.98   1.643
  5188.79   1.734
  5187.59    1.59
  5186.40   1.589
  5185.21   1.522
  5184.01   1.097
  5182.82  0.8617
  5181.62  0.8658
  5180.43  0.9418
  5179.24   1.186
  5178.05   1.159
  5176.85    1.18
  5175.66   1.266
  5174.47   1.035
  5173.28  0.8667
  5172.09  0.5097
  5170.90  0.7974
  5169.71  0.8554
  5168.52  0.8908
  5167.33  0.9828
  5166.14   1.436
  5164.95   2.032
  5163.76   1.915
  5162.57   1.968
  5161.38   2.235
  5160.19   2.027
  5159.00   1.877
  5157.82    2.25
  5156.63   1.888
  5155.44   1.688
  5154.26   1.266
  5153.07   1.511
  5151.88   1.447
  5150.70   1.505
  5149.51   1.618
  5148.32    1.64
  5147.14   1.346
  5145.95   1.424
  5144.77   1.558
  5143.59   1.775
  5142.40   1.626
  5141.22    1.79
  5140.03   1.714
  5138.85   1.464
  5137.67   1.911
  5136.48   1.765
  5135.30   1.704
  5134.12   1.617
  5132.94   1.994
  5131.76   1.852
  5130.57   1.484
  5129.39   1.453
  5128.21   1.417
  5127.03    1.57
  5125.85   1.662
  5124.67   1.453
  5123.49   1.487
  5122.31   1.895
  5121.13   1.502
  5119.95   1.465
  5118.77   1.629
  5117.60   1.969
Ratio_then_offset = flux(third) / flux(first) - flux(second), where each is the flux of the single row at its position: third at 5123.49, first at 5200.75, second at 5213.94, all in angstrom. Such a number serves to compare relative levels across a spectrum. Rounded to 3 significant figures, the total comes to -1.15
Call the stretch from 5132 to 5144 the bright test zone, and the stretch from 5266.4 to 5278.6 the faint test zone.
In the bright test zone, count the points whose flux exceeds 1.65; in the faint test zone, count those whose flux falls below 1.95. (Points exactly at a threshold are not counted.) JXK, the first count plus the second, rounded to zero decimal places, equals 11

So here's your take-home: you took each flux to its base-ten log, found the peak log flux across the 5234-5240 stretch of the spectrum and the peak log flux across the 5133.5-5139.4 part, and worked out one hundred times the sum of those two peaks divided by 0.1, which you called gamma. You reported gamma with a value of 683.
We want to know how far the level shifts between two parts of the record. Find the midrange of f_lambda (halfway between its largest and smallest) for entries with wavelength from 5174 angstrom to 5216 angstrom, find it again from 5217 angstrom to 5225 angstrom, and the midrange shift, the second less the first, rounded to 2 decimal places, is 0.66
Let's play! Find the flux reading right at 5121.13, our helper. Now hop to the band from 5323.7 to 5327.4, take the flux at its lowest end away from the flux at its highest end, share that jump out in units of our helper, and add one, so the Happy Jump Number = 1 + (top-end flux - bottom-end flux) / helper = 1.01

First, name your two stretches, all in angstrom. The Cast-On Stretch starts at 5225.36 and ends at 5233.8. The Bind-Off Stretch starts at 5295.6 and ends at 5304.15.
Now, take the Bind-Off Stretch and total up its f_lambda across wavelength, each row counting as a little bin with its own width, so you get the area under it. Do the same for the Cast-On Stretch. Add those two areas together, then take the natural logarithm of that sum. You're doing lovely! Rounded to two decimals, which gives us 3.62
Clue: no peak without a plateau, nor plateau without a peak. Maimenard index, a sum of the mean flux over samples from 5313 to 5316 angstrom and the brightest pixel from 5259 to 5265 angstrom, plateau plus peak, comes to 4.60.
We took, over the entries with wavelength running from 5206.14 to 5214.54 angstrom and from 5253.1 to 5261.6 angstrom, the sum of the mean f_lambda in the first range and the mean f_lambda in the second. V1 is 3.6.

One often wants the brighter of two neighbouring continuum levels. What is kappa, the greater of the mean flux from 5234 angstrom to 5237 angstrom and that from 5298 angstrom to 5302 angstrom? 2.30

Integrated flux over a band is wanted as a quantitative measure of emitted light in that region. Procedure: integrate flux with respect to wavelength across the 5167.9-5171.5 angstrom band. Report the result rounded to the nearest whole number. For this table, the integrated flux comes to 3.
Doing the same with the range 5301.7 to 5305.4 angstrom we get 9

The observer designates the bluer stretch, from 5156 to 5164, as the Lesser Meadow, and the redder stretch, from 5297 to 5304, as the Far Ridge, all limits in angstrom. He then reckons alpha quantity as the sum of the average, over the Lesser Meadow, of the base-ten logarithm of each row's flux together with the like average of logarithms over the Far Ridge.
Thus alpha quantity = 0.66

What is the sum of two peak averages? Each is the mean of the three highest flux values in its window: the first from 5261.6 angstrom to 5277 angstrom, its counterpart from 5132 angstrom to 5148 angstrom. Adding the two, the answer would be 4.22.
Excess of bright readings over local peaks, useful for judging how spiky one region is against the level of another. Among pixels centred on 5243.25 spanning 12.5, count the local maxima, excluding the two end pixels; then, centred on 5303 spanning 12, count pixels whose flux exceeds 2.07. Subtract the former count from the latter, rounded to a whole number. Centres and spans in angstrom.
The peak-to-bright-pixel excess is 7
